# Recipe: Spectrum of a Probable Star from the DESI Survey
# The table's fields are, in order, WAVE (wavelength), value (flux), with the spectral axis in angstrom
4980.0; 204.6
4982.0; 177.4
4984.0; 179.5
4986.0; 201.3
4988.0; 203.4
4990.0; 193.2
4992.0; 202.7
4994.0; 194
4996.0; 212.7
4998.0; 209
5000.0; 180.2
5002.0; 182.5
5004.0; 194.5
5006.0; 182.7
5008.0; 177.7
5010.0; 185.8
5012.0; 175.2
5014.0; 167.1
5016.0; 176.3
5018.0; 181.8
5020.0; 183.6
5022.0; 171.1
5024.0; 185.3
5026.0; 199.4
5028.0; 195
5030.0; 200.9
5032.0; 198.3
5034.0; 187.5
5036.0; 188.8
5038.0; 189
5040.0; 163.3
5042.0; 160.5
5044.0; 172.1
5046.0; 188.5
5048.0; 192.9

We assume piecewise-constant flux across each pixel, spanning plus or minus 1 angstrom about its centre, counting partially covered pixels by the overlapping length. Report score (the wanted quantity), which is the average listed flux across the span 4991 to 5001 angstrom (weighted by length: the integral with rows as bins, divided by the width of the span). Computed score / 200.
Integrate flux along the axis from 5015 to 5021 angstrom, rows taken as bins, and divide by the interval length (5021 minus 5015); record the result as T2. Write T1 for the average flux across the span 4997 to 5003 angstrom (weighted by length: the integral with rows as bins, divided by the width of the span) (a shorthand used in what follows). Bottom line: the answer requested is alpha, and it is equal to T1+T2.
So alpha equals 371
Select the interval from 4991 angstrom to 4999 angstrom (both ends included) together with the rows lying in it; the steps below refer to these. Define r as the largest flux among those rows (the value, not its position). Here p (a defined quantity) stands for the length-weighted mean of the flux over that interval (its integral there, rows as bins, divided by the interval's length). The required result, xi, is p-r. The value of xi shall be -8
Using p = 205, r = 212.7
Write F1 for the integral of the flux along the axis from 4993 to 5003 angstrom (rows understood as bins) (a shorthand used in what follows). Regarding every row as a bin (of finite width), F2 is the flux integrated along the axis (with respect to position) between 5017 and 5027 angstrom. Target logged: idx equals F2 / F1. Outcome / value 0.94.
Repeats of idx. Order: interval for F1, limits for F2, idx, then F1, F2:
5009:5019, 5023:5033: 1.10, 1772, 1958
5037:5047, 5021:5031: 1.09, 1747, 1903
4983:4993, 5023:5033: 1.00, 1960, 1958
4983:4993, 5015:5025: 0.92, 1960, 1796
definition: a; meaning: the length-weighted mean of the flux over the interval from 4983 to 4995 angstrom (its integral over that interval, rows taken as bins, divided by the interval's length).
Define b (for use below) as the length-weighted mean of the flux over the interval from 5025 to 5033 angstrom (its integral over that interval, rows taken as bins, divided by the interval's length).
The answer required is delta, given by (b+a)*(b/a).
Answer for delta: 400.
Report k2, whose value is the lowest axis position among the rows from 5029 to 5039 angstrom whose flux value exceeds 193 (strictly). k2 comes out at 5030.0 angstrom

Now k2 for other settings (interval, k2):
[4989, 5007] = 4990.0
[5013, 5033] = 5026.0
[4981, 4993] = 4986.0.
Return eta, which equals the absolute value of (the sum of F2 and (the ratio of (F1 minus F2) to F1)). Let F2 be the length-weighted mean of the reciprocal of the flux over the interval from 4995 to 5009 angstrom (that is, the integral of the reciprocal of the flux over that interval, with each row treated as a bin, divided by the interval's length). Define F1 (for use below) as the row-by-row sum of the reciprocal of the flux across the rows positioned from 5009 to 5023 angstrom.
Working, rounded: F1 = 0.0395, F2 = 0.0053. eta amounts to 0.872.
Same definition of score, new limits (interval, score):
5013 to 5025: 178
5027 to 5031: 198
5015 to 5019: 179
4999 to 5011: 184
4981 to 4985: 178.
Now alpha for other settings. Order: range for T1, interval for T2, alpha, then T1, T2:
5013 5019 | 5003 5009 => 360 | 175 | 185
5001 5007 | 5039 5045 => 352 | 187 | 165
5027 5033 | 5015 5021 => 379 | 198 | 181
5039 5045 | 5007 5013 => 345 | 165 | 180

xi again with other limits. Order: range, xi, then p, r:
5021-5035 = -10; 191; 200.9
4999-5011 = -11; 184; 194.5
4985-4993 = -3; 200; 203.4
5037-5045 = -18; 171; 189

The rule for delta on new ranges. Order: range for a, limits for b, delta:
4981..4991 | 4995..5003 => 397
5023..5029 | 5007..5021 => 343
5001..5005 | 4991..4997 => 422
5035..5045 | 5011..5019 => 351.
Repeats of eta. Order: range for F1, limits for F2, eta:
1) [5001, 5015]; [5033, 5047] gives 0.861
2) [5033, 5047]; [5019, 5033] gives 0.872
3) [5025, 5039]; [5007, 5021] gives 0.850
